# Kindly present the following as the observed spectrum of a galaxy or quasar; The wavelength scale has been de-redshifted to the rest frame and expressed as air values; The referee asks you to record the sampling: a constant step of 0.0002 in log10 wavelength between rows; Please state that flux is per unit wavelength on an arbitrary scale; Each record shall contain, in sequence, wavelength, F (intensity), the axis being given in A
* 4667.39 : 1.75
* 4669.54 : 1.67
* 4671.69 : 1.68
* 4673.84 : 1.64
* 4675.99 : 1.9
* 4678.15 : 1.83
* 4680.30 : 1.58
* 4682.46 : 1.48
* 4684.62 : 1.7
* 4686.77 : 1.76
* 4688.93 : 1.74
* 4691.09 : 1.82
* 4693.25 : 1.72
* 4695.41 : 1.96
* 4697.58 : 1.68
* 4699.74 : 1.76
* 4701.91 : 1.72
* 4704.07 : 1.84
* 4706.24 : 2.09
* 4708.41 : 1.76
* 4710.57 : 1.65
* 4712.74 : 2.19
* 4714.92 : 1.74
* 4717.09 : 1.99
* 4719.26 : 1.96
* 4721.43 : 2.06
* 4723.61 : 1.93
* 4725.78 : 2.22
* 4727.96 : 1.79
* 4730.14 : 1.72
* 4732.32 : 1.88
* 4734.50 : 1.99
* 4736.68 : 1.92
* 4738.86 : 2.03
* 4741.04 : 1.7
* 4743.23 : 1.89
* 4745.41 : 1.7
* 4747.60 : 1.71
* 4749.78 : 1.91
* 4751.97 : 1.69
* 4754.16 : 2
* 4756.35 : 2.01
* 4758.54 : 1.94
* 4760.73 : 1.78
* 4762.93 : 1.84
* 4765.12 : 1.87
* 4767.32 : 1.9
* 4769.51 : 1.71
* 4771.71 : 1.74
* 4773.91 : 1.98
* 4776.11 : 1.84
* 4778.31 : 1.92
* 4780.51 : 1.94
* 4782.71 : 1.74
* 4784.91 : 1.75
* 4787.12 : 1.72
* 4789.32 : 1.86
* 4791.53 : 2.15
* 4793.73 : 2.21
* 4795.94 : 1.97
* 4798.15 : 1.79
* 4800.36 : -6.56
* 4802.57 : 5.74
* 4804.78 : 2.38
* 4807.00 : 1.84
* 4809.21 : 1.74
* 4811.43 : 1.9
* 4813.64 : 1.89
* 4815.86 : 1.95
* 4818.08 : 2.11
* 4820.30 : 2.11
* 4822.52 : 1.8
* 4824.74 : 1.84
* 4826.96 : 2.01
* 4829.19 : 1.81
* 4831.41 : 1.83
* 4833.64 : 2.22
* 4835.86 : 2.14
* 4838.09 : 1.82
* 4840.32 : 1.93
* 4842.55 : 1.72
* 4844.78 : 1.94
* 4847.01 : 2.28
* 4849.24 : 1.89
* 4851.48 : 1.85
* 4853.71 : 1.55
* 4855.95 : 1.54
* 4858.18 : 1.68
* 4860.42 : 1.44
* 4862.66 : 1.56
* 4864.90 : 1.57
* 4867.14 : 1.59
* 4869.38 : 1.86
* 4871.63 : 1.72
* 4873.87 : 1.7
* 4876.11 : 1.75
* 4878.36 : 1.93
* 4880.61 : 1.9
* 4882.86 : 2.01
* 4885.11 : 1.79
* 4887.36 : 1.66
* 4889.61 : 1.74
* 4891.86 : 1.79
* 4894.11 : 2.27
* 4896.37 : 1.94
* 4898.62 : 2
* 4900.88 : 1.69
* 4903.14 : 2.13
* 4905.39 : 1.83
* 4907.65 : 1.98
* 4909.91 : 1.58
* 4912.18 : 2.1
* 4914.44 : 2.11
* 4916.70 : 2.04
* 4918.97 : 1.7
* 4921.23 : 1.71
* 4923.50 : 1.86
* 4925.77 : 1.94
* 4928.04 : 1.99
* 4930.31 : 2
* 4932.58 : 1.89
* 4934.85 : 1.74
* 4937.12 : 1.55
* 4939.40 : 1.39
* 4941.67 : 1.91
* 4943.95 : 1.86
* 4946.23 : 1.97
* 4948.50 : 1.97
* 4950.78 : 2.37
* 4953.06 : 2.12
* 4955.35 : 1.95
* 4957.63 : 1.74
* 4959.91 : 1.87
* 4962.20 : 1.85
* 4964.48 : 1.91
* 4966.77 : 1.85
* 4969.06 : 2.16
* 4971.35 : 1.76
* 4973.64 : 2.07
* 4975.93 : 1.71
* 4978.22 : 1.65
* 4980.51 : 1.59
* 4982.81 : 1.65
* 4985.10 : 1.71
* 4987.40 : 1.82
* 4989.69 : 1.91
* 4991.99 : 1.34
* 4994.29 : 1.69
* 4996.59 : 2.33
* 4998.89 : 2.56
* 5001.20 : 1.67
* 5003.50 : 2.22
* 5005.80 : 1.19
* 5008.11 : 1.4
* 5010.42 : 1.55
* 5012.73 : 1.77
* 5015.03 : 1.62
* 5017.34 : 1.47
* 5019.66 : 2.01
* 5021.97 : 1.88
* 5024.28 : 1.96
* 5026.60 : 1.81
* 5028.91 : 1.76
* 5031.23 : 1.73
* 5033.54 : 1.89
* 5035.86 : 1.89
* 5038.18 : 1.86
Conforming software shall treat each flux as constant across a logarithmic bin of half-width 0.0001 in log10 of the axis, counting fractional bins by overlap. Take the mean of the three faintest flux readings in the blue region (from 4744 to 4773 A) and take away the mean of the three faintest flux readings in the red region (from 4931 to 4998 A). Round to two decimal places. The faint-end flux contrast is 0.27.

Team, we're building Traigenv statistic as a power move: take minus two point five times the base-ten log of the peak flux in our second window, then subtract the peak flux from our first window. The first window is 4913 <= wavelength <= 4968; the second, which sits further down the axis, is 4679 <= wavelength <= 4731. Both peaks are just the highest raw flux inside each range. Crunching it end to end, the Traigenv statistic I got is -3.24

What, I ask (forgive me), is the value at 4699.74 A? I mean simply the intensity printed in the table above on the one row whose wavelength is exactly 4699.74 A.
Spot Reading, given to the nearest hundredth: 1.76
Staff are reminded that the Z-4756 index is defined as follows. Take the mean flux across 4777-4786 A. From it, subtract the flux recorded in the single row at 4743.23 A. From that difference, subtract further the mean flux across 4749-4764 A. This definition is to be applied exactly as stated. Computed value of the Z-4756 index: -1.93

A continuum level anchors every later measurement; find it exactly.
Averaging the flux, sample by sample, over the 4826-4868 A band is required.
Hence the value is 1.81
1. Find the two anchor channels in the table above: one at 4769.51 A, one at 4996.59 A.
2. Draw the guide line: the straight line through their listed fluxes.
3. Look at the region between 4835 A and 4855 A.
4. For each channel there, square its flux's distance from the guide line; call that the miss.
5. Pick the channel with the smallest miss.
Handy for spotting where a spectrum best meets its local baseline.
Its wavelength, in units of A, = 4844.78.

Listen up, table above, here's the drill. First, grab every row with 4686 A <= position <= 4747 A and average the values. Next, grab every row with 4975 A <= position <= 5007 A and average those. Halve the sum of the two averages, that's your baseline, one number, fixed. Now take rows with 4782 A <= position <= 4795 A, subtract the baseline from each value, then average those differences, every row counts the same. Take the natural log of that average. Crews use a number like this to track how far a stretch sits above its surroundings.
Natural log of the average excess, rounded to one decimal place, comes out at -2.5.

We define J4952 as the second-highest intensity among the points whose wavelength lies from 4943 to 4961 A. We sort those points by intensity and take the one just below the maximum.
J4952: 2.12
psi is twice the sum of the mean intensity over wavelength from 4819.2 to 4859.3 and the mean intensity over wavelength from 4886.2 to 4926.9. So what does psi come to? 7.56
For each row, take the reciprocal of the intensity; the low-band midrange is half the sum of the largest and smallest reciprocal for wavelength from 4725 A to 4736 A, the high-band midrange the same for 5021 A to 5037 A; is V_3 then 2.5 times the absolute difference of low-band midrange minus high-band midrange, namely 0.07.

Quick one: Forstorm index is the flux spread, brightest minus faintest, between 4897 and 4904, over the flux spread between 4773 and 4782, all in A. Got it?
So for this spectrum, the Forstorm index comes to 3.1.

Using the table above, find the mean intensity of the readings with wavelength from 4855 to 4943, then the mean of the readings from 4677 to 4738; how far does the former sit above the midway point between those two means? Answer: -0.014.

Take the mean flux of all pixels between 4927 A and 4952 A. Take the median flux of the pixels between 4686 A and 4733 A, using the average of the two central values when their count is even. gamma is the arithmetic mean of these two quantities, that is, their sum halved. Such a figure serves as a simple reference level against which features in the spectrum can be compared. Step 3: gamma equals 1.841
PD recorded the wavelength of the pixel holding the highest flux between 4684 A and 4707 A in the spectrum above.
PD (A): 4706.24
